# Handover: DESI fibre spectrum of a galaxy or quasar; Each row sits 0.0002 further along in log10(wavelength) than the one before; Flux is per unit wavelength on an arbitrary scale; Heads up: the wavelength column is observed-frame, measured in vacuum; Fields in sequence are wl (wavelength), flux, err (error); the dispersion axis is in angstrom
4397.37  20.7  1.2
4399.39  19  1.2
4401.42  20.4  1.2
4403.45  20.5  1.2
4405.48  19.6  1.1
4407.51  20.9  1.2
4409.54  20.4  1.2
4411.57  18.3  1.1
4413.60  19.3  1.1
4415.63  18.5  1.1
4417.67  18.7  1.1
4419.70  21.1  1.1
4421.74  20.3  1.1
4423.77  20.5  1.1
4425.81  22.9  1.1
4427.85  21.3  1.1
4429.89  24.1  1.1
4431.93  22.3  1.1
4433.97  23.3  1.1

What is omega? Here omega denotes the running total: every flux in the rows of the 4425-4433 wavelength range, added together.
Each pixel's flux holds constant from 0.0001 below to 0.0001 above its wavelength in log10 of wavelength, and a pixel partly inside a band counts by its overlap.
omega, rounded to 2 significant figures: 91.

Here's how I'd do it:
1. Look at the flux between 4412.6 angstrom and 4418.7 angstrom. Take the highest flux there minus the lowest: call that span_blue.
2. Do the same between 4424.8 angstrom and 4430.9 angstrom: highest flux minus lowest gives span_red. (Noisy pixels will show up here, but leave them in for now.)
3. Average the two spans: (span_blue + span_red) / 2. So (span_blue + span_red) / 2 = 1.8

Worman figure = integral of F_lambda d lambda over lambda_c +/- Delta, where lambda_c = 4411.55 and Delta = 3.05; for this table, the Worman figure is 118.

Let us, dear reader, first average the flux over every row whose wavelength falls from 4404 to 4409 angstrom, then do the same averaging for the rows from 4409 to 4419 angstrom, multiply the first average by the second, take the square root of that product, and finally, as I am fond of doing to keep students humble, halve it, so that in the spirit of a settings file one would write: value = 9.8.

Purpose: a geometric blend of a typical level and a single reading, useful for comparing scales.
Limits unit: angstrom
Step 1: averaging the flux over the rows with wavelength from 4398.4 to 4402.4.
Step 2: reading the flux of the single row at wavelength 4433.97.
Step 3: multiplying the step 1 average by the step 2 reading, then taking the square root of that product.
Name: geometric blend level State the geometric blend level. 21.4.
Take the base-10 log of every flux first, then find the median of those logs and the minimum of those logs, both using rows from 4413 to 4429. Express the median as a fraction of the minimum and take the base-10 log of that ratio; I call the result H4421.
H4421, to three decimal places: 0.014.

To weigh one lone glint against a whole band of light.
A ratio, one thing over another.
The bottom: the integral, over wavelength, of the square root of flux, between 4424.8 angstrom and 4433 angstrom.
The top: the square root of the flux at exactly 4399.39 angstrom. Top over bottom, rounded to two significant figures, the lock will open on 0.11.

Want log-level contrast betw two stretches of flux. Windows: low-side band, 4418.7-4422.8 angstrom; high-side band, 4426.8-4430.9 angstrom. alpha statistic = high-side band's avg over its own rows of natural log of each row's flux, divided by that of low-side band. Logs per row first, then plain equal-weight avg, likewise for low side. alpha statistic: 1.03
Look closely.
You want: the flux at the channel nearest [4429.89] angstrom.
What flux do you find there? 24.1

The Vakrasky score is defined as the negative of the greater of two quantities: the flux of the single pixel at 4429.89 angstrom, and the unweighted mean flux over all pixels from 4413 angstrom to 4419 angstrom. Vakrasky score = -24.1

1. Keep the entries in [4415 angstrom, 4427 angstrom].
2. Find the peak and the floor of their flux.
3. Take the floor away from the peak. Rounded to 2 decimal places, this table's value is 4.40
